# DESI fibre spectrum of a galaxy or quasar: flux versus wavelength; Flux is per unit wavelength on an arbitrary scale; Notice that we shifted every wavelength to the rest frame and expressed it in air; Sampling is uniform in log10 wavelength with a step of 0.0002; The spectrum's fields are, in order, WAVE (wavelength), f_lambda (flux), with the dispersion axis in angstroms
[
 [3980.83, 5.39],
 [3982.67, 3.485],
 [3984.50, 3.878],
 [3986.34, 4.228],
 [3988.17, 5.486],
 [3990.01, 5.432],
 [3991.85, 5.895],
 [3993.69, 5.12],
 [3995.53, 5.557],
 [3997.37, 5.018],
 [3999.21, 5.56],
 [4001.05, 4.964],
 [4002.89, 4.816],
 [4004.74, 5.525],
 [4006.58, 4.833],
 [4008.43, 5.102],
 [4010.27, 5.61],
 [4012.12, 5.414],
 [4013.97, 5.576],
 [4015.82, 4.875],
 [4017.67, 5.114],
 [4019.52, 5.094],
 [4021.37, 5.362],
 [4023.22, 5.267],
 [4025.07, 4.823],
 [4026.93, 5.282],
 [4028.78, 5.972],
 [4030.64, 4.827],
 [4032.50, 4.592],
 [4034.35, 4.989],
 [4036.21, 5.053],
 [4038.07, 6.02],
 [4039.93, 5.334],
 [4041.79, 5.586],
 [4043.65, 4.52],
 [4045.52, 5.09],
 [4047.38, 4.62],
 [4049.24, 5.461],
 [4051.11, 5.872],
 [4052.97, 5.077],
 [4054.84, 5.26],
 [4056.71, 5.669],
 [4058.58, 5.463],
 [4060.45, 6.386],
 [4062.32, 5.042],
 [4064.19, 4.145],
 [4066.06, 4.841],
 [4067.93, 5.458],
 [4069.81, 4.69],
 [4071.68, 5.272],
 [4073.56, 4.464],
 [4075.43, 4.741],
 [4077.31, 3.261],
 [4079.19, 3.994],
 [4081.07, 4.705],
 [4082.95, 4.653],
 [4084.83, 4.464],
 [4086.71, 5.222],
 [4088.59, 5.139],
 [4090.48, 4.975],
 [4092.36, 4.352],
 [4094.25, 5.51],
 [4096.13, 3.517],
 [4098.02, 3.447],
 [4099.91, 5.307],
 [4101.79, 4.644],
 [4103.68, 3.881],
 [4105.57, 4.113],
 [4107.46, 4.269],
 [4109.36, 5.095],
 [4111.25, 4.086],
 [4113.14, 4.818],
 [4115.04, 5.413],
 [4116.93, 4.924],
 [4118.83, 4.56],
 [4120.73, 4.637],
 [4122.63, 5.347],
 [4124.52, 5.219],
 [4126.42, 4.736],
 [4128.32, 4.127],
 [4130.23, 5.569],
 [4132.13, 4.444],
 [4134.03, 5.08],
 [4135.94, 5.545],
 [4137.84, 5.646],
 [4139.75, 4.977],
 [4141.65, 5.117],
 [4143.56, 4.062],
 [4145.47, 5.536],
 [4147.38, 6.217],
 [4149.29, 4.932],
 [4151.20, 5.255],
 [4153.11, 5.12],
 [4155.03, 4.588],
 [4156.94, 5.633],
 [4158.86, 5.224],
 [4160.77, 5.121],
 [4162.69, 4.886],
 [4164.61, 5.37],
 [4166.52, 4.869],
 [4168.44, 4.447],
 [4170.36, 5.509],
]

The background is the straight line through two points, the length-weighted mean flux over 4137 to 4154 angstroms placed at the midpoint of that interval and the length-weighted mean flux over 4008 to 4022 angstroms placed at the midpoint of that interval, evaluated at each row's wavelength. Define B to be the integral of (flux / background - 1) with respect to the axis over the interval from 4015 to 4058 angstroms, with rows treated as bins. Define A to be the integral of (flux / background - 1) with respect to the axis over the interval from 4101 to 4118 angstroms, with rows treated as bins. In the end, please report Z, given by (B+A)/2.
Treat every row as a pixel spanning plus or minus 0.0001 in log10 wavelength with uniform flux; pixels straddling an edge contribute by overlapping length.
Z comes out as -1.3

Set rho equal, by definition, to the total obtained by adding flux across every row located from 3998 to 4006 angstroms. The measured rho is 21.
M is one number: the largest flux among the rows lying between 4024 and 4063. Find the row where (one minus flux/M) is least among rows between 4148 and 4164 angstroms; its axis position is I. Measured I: 4156.94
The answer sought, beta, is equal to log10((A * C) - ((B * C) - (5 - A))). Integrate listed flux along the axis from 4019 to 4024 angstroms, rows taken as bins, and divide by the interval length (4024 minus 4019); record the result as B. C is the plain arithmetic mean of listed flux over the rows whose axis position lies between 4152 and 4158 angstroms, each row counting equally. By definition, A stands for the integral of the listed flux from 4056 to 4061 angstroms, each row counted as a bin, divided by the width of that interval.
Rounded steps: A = 5.80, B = 5.3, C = 5.11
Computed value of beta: 0.30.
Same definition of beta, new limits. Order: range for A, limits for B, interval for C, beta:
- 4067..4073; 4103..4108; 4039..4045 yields 0.71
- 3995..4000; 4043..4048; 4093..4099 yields 0.33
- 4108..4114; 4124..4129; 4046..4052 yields -0.88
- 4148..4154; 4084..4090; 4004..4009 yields -0.02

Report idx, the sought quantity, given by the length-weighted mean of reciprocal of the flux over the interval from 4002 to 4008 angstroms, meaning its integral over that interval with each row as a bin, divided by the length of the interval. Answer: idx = 0.198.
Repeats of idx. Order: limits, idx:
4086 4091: 0.195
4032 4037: 0.205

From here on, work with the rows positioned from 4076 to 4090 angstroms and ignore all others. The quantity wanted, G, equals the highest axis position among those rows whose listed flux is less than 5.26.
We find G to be 4088.59 angstroms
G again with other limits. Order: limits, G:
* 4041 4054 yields 4052.97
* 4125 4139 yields 4134.03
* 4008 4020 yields 4019.52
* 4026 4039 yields 4036.21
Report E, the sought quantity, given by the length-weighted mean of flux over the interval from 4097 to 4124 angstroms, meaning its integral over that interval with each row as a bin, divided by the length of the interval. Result 4.6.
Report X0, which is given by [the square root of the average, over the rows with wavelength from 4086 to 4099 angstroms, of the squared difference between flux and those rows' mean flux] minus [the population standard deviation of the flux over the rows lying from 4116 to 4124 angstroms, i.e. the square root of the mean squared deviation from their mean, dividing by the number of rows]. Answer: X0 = 0.5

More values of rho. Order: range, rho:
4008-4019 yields 32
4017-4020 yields 10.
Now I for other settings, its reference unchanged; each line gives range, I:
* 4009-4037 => 4028.78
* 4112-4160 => 4147.38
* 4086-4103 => 4094.25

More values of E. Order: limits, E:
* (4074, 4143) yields 4.7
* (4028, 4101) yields 4.9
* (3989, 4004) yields 5.3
